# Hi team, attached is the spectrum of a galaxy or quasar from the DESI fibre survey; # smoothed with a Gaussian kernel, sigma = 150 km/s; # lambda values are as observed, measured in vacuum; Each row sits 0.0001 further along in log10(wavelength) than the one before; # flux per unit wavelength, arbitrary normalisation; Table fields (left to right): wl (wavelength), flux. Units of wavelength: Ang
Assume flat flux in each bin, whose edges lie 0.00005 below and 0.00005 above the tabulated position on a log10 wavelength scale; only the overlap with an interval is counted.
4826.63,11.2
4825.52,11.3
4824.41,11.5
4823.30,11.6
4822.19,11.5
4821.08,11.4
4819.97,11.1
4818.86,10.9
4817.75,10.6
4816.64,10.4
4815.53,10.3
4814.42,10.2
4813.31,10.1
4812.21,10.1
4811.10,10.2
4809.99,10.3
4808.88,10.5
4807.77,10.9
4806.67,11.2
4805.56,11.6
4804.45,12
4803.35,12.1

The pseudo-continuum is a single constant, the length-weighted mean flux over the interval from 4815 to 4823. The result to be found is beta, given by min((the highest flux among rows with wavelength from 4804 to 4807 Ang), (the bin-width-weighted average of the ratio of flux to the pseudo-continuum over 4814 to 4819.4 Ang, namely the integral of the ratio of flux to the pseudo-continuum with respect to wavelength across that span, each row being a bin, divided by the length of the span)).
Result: 0.96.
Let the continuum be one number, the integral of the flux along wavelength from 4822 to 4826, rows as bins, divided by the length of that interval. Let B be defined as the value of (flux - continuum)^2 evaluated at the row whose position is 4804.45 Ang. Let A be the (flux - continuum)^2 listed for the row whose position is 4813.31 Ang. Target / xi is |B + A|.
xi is 2.2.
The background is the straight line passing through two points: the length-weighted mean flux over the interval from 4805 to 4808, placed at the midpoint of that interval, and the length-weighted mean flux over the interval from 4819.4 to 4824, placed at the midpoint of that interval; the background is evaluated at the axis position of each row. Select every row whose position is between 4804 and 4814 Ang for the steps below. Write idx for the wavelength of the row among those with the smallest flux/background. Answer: 4813.31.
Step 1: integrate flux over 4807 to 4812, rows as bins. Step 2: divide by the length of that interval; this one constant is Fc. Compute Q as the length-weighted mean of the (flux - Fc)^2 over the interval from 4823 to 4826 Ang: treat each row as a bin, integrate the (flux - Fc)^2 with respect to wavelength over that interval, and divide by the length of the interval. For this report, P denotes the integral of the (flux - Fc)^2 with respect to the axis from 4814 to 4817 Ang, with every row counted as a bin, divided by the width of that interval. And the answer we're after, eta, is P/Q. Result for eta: 0.0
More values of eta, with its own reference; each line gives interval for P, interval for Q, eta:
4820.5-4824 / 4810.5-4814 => 9.0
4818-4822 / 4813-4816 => 6.2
